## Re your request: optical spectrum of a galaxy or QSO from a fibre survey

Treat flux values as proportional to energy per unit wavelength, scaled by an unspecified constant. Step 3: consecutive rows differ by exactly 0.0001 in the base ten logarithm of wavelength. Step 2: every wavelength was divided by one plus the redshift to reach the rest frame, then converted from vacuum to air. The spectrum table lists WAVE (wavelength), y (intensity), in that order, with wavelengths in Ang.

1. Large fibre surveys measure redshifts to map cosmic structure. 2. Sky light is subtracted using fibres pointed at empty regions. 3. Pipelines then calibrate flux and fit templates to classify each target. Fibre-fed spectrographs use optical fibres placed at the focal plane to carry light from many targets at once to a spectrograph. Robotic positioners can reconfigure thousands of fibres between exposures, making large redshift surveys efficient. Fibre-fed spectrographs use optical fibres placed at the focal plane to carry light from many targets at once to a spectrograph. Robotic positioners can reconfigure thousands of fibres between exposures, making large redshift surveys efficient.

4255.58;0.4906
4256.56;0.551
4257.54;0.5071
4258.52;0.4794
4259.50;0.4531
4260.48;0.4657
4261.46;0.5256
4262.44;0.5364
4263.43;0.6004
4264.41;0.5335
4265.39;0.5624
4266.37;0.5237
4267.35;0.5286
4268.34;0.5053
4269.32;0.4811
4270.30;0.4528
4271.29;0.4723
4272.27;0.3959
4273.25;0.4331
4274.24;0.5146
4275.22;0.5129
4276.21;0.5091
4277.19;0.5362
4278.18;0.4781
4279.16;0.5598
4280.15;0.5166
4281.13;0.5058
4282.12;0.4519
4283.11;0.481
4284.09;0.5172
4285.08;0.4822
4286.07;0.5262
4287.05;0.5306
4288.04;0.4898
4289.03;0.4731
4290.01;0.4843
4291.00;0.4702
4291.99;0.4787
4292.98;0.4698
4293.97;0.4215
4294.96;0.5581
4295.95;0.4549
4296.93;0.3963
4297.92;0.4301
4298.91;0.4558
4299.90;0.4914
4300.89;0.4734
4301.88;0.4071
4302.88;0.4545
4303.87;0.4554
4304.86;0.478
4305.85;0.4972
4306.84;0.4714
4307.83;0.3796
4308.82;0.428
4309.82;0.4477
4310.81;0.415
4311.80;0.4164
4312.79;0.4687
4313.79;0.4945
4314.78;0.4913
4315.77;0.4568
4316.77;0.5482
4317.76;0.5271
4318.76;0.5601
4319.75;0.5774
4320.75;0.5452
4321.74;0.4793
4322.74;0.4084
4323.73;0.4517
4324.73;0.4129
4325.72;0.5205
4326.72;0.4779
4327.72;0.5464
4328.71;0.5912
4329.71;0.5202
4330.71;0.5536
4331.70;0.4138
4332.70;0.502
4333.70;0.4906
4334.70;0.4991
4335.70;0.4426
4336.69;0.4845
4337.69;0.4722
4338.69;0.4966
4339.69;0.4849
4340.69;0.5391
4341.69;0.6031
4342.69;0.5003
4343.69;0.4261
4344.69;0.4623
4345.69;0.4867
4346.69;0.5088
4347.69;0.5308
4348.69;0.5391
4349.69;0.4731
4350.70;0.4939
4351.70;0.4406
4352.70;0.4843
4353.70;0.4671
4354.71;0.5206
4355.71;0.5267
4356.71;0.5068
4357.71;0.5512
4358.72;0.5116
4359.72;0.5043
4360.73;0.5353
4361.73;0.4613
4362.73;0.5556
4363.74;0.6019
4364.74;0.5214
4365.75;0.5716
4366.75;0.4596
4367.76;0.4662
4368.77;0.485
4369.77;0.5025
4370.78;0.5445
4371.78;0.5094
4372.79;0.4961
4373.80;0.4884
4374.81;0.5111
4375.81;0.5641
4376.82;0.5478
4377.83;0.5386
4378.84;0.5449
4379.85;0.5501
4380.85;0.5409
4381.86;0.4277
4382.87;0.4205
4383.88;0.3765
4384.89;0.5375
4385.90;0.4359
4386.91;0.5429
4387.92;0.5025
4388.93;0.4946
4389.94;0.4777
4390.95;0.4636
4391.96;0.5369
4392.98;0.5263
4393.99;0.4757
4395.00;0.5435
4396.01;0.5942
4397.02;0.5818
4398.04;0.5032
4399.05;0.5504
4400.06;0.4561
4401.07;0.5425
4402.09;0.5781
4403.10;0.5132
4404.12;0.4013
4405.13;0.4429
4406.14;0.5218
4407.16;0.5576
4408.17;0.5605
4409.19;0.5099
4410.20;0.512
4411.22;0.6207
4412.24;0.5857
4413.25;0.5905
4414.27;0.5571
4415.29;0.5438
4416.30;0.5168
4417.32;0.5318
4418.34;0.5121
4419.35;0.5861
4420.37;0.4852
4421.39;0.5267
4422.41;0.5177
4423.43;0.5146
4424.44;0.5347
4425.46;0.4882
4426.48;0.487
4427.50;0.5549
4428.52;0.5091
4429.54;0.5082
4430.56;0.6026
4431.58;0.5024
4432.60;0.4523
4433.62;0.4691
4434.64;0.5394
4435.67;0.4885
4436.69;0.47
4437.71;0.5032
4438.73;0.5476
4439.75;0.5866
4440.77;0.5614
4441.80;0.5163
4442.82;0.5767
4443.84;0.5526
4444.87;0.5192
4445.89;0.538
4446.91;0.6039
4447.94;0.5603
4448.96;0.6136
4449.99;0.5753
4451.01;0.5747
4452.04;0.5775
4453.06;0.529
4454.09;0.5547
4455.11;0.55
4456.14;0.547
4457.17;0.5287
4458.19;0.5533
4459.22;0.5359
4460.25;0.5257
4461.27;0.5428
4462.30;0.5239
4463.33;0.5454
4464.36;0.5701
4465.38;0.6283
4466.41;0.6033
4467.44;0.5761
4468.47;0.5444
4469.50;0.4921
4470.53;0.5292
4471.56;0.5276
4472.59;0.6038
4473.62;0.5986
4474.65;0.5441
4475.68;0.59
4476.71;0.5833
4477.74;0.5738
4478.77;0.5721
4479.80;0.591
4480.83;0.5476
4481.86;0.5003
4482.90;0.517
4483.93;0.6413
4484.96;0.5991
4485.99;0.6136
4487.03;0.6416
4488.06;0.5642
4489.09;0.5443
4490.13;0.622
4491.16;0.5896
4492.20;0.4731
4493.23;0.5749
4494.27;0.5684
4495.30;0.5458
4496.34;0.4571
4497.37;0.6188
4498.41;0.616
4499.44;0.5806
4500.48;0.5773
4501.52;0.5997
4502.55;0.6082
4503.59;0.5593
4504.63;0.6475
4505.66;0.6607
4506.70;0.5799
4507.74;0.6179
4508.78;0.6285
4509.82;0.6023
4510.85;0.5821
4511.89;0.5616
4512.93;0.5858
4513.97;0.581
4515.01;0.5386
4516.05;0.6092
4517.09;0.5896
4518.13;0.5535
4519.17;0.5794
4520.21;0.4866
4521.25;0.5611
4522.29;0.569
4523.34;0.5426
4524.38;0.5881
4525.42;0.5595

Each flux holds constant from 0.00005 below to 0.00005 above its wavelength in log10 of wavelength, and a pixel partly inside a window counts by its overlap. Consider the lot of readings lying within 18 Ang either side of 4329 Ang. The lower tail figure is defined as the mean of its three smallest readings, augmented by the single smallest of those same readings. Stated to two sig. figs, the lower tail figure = 0.82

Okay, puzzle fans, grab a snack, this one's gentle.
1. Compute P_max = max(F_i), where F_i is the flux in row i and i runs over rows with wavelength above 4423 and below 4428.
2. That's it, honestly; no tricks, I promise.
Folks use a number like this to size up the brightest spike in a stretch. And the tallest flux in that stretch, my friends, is 0.5549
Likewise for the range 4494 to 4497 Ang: 0.5684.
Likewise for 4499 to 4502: 0.5997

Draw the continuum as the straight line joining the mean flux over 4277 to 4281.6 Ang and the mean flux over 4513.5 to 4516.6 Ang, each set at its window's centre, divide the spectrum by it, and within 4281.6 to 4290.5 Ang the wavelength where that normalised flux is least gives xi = 4282.12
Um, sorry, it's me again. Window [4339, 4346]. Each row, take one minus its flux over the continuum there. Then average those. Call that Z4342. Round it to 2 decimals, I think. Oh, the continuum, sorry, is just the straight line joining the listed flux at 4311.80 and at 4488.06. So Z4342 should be -0.13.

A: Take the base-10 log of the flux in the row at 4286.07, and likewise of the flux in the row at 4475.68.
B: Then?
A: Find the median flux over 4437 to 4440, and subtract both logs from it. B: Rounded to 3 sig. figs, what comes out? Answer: 1.06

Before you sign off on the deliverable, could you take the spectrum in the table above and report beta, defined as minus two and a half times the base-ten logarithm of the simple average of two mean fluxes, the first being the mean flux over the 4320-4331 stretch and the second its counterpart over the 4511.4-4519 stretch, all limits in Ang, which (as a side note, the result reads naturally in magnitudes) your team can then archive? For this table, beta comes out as 0.674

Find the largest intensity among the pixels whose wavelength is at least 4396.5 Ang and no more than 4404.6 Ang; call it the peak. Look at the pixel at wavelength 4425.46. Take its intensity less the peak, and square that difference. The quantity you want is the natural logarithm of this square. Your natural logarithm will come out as -4.7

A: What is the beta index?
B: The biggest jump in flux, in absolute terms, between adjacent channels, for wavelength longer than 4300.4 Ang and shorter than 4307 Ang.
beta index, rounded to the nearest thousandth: 0.066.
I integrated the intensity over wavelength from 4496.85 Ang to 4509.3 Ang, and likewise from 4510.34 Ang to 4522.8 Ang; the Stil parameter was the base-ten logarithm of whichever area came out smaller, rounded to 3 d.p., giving 0.849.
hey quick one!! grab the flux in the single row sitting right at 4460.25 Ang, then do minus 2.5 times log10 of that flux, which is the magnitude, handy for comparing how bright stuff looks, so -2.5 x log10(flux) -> 0.70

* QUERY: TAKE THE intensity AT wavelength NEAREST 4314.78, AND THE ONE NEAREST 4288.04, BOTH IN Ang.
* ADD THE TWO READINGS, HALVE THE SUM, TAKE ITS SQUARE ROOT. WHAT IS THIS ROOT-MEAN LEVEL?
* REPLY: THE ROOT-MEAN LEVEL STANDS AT 0.70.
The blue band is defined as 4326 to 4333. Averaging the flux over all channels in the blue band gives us 0.515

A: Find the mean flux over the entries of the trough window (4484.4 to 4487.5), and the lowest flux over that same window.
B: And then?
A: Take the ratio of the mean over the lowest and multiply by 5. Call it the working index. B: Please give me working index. 5.16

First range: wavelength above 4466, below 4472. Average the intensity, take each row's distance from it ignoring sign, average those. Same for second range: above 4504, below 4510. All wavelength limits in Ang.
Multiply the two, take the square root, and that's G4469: 0.0259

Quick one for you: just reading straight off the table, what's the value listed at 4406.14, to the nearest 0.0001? 0.5218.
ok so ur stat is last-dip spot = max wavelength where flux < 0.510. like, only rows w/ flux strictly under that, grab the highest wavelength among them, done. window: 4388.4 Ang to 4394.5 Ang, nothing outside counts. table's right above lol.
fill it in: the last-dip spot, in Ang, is 4393.99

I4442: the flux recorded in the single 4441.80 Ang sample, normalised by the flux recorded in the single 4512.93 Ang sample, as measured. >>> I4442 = 0.88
